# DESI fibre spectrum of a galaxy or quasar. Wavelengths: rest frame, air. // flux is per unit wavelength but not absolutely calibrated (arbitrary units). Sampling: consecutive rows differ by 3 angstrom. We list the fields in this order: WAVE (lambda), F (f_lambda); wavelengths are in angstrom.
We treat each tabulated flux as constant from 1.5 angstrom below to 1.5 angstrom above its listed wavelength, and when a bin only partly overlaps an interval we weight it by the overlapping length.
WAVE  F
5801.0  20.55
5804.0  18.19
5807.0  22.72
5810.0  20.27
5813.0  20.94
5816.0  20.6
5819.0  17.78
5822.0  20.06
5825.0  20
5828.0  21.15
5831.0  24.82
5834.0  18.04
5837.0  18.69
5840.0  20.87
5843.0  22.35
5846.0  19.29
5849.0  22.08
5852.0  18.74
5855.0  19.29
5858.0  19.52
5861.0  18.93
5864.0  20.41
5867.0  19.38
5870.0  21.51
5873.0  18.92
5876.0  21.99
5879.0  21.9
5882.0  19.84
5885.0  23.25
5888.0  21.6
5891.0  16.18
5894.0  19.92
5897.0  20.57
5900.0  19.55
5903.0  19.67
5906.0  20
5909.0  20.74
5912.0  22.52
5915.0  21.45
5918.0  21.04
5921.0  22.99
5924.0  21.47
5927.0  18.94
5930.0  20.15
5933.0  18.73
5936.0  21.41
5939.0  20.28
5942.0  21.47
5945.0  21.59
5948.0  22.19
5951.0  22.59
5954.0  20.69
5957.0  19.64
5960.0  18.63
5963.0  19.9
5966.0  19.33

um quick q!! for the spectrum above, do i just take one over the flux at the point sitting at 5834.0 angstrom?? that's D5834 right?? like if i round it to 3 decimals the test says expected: 0.055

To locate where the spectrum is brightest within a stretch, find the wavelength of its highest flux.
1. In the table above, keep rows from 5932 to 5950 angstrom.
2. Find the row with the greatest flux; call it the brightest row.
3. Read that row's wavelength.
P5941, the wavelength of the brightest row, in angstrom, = 5948.0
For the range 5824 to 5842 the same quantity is 5831.0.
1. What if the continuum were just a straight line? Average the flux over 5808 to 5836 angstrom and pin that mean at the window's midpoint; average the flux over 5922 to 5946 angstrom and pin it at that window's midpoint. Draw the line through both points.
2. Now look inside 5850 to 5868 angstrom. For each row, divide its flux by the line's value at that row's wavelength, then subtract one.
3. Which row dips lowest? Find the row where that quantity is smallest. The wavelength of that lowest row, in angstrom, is 5852.0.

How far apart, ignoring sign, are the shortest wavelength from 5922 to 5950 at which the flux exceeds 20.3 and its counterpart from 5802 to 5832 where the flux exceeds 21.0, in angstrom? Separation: 117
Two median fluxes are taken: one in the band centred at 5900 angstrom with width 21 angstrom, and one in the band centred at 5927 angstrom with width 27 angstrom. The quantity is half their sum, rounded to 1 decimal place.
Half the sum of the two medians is 20.5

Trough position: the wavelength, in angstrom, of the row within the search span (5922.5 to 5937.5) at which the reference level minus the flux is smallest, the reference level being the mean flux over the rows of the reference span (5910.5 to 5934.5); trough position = 5924.0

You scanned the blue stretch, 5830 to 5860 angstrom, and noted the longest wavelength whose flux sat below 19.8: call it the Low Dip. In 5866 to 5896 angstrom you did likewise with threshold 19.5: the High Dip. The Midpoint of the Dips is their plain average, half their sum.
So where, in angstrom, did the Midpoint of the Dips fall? 5874.5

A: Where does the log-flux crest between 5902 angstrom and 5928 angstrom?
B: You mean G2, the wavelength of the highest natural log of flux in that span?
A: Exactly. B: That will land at 5921.0 angstrom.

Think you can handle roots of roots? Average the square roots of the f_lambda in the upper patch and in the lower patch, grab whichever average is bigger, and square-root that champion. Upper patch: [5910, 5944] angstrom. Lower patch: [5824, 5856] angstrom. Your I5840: 2.14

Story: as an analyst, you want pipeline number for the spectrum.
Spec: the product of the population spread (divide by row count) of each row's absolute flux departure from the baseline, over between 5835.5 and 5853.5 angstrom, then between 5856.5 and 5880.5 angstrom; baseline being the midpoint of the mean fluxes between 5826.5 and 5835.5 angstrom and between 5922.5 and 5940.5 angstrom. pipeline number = 0.30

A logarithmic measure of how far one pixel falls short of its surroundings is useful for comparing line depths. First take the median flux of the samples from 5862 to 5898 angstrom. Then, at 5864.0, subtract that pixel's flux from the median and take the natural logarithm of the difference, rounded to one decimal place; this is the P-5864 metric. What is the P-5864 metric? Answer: -2.5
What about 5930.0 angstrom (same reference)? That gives -1.1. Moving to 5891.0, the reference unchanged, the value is 1.5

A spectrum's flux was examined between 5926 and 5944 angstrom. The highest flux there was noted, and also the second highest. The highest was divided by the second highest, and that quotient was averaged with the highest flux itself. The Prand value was 11.2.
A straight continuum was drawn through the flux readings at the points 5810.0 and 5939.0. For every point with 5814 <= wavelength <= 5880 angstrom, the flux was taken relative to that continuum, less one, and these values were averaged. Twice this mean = 0.001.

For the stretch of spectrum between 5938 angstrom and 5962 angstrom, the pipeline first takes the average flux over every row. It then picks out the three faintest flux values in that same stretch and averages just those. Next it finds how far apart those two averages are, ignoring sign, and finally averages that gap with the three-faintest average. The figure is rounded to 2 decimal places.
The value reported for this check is 10.44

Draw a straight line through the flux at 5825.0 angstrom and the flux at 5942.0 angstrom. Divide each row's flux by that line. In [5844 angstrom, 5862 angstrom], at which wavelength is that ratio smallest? 5852.0 angstrom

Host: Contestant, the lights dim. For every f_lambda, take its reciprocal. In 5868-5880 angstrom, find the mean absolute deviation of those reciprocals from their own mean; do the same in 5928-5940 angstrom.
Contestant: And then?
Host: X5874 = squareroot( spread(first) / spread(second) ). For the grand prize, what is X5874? 1.20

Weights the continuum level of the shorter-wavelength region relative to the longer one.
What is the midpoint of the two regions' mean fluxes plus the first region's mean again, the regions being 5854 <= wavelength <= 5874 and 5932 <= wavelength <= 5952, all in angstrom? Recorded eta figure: 40.2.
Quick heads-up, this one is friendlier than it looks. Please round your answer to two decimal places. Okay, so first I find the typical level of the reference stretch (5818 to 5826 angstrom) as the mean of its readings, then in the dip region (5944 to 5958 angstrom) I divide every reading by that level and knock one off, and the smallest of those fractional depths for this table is 0.02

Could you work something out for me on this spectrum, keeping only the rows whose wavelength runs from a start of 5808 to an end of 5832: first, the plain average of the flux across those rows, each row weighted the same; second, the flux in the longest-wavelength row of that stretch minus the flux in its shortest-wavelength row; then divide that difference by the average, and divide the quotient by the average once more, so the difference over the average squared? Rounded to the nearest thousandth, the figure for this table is 0.011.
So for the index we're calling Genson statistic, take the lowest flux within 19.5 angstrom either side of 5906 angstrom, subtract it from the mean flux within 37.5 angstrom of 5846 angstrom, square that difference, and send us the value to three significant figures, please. 16.9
